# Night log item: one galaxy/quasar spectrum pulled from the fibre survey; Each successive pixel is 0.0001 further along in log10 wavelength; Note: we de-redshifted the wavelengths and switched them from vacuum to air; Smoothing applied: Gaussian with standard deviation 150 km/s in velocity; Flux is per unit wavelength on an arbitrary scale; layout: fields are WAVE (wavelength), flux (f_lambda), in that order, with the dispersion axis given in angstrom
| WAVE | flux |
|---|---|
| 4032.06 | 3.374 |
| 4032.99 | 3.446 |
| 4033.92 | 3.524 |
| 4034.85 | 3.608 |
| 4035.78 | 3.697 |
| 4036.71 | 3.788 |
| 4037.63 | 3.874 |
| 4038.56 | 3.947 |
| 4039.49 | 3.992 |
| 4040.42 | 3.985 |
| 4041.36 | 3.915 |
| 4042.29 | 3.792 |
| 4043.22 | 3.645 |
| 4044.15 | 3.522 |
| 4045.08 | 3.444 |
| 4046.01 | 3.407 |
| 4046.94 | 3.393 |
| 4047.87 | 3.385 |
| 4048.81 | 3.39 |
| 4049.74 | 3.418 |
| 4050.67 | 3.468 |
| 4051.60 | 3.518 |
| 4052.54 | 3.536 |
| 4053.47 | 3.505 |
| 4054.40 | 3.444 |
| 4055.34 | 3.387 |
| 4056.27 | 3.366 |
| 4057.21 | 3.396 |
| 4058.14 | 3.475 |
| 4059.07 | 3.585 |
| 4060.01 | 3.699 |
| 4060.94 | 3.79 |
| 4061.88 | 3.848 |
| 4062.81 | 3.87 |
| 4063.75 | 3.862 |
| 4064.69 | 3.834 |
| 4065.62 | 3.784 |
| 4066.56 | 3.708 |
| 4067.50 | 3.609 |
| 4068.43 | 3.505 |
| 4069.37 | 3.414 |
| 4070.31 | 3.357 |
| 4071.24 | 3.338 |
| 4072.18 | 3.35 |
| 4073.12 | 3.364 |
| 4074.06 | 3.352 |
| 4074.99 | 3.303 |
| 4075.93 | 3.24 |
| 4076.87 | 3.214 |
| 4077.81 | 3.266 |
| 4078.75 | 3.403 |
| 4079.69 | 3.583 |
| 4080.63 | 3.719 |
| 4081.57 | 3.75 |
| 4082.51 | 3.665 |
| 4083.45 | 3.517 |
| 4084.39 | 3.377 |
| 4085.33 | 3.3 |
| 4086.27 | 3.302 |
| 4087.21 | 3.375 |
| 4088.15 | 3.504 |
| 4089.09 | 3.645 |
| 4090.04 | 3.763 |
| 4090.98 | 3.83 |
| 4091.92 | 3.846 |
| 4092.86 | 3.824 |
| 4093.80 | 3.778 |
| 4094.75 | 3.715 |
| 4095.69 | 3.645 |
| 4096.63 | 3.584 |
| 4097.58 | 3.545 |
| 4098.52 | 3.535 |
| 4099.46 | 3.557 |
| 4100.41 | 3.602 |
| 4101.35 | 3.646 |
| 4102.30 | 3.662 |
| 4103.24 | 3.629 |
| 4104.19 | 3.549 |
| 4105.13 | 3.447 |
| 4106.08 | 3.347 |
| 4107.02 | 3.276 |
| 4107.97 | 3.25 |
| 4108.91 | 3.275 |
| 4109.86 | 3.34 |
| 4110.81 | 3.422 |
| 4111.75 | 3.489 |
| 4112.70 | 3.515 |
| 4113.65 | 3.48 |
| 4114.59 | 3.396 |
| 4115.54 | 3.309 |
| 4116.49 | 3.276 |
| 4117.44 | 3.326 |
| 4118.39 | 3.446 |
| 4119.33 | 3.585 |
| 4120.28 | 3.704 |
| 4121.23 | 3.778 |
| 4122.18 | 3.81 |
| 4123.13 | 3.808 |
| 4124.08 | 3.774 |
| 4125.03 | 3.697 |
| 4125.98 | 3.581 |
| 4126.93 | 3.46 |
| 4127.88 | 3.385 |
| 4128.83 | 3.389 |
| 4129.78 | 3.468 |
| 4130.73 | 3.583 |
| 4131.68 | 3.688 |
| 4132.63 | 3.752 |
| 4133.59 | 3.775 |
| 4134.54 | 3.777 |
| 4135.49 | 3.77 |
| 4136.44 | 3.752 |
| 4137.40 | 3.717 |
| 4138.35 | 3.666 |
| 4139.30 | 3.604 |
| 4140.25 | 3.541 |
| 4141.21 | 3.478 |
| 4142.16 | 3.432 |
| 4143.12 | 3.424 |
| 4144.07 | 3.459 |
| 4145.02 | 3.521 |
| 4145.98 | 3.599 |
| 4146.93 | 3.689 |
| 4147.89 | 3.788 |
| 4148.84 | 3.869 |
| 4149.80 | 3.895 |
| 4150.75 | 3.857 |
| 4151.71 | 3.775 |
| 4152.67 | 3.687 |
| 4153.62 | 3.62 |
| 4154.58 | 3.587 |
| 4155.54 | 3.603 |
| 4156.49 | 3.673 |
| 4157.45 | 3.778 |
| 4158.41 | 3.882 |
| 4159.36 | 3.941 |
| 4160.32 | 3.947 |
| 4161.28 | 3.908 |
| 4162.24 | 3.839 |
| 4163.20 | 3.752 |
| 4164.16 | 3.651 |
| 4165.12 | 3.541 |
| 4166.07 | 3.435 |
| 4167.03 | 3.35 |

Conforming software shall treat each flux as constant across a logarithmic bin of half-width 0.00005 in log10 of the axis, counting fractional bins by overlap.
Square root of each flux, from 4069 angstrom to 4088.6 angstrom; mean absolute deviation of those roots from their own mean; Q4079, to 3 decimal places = 0.032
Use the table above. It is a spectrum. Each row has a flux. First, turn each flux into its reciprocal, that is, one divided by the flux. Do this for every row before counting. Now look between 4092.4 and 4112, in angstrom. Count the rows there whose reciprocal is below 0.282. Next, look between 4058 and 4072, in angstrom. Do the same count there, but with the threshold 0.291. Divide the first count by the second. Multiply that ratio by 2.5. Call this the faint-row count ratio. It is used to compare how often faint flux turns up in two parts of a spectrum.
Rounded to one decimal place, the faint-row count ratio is 2.3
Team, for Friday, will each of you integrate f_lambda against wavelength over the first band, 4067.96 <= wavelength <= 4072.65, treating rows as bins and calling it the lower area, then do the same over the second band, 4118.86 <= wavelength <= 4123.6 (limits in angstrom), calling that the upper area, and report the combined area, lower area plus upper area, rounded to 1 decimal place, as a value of 33.6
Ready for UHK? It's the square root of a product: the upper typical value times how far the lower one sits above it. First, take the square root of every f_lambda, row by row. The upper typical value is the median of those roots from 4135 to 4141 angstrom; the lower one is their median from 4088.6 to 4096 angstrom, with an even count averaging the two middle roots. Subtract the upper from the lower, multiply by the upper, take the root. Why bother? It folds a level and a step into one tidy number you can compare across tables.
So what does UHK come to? 0.198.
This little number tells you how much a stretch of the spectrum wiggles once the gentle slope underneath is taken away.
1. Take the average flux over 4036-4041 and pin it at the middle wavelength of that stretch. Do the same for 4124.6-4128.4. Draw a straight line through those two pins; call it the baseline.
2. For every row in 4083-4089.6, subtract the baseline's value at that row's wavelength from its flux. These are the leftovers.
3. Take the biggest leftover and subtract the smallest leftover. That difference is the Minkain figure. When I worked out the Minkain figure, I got 0.36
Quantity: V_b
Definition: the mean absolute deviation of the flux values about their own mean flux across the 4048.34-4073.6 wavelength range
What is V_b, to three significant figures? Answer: 0.156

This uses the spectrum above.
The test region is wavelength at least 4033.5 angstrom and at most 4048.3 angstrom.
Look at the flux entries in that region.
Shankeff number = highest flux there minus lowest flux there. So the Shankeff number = 0.61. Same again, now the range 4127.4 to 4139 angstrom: 0.39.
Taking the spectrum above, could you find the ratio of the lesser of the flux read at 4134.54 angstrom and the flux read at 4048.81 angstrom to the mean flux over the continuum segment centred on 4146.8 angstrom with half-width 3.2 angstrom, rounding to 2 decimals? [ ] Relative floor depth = 0.92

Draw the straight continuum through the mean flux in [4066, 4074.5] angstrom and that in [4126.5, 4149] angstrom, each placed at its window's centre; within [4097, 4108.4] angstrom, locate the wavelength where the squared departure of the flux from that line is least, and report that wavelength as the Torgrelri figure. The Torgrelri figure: 4098.52 angstrom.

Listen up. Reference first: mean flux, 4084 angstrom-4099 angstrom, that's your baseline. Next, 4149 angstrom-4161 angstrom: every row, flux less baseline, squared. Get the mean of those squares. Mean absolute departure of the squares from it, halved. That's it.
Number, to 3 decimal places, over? 0.020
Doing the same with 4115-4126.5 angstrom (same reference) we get 0.013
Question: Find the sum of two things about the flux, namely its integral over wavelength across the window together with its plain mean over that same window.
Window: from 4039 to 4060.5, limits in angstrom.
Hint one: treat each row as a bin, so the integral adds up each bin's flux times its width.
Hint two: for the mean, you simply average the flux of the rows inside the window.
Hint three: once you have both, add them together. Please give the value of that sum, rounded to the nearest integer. 80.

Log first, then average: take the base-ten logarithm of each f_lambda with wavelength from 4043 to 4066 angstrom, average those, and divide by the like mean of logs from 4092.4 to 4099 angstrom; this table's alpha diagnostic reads 0.98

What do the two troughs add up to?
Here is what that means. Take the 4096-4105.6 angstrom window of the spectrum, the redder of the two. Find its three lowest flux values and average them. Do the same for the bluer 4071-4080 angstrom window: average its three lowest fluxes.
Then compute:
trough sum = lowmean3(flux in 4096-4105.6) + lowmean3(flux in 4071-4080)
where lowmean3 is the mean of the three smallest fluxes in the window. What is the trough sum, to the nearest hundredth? 6.75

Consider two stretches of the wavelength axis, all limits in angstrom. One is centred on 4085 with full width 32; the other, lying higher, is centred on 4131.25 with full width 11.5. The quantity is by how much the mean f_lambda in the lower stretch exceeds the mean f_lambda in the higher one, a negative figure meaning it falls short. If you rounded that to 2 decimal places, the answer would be -0.10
